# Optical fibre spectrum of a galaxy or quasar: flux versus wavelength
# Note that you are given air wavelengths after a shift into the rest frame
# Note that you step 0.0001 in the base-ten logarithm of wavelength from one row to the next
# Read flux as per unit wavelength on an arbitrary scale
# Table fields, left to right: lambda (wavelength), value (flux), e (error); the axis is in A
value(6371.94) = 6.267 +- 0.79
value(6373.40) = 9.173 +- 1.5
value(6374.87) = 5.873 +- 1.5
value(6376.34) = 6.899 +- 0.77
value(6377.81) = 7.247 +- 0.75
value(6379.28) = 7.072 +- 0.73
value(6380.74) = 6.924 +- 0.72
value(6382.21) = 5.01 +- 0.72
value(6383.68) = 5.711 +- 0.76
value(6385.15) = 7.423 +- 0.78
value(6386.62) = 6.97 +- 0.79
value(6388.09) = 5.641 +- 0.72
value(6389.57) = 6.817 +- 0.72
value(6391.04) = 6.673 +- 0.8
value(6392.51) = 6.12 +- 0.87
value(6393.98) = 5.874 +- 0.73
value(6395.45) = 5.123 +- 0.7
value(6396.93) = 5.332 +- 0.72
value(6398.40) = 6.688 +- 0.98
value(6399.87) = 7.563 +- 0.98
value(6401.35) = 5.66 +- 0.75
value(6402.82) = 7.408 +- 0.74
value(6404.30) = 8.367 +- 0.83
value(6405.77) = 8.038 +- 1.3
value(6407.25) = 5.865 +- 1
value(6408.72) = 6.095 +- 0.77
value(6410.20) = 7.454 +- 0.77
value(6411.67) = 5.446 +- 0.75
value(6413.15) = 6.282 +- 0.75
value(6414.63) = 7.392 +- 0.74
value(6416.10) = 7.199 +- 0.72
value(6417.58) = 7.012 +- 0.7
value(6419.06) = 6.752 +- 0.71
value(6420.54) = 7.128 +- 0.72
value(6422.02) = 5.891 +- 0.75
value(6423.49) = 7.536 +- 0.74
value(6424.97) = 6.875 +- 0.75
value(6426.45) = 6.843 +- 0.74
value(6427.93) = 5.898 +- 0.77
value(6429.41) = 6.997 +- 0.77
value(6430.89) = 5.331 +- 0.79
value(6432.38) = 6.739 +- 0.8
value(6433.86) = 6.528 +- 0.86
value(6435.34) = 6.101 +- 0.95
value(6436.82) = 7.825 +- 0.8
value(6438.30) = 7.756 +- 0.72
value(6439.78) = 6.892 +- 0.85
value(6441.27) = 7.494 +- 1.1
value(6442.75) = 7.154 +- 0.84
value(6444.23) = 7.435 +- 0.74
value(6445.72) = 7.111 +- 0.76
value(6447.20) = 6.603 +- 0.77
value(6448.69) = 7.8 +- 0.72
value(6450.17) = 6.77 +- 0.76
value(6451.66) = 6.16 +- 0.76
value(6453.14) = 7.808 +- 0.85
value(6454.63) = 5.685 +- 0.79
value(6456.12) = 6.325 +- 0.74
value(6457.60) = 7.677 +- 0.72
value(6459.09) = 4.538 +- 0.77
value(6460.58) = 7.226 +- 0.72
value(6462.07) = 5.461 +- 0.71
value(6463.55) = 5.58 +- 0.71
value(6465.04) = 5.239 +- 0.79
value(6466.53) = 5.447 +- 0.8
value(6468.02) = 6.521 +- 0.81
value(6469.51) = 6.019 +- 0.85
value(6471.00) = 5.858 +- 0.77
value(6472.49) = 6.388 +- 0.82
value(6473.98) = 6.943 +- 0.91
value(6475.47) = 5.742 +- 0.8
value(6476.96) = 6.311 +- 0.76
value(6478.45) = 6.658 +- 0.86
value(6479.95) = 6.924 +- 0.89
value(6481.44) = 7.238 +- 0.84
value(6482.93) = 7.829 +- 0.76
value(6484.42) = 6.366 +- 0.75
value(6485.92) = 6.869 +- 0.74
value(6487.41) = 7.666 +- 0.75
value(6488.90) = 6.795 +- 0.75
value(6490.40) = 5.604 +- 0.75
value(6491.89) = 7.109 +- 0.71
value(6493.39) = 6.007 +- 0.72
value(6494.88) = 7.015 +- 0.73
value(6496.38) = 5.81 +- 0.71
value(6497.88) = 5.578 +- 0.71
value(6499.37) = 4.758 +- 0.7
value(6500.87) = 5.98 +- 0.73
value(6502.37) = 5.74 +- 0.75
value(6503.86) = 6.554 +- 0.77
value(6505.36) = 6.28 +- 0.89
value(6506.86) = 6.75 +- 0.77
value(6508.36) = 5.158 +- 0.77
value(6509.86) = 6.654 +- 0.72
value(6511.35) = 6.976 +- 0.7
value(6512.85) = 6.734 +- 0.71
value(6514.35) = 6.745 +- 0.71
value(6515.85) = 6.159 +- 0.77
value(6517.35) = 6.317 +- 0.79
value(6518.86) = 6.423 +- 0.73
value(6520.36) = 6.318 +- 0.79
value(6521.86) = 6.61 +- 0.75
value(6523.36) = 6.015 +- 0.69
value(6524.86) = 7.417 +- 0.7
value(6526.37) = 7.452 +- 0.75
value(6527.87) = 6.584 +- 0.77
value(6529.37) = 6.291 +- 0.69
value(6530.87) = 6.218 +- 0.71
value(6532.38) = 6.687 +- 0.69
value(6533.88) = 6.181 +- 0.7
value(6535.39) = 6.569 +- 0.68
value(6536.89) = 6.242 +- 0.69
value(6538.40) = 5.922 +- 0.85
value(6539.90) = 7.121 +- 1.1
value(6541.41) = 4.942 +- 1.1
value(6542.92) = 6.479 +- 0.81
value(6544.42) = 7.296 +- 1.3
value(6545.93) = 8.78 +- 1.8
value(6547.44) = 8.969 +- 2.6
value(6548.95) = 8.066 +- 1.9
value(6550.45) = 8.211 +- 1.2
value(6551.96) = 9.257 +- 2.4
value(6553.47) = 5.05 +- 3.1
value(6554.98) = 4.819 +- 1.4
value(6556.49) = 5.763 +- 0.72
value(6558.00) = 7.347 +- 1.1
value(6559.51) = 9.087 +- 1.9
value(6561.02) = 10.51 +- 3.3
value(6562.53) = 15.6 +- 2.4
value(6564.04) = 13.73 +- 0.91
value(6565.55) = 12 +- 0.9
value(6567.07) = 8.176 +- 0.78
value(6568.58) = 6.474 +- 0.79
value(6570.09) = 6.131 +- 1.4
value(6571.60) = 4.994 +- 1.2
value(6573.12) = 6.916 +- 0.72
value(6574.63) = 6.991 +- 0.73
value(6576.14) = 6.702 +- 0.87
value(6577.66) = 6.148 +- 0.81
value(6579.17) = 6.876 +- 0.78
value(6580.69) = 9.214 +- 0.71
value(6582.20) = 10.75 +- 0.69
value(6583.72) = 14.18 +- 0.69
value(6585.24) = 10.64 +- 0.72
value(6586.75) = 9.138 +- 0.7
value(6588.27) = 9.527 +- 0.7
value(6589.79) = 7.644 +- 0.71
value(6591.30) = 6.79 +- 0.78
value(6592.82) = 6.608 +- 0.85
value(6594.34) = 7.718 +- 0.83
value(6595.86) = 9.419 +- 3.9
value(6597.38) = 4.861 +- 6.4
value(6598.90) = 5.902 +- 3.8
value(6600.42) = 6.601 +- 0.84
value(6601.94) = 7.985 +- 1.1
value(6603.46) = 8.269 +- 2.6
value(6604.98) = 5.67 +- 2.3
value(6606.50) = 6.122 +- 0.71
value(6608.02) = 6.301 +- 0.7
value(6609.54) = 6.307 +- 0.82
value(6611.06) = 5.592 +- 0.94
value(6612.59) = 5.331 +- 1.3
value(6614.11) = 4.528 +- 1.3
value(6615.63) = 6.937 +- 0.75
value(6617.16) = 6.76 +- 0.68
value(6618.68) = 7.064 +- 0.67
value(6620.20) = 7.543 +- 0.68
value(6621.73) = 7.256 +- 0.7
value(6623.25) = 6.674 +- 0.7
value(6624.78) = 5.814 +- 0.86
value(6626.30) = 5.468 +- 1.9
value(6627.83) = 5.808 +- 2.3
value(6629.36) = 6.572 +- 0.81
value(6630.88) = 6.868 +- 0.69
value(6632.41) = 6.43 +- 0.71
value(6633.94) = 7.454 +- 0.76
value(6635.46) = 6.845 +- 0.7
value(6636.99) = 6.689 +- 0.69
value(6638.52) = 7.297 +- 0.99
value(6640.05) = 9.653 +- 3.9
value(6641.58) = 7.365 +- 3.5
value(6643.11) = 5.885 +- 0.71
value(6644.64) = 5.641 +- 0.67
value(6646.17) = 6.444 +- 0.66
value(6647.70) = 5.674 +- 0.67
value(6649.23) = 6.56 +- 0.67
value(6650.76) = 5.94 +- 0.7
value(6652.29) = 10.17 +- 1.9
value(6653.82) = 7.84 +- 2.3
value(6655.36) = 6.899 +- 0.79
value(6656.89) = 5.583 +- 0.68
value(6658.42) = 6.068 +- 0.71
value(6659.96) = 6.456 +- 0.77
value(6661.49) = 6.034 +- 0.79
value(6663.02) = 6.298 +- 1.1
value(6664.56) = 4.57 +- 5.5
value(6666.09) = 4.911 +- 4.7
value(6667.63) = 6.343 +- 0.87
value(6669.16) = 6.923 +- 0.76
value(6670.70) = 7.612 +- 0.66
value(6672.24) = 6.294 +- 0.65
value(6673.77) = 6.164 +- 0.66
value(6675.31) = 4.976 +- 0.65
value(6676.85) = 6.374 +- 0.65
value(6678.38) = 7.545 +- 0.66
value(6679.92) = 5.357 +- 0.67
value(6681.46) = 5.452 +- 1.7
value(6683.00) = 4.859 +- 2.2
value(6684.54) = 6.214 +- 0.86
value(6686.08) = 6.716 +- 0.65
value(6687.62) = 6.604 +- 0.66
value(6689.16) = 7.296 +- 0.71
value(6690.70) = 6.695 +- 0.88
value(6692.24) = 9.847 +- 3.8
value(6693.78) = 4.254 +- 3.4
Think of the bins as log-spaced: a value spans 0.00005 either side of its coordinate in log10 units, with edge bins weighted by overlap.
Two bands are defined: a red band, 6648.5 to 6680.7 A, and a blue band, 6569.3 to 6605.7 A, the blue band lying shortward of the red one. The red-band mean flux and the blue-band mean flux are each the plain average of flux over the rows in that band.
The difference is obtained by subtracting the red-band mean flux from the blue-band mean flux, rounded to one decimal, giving 1.3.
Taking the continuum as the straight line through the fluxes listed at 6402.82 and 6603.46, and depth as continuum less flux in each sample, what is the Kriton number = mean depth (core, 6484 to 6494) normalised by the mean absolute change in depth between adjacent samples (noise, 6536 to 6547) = 0.9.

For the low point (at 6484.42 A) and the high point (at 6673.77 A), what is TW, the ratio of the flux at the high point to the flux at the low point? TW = 0.97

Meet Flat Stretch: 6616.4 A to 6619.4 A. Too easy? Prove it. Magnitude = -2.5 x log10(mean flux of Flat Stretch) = -2.10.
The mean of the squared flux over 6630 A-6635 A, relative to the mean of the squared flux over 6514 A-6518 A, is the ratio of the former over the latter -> 1.2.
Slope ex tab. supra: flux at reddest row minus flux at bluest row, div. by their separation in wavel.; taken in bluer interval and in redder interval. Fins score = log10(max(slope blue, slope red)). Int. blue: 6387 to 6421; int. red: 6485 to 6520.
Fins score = -1.34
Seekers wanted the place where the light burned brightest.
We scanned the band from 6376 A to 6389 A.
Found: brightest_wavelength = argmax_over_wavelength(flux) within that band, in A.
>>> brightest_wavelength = 6385.15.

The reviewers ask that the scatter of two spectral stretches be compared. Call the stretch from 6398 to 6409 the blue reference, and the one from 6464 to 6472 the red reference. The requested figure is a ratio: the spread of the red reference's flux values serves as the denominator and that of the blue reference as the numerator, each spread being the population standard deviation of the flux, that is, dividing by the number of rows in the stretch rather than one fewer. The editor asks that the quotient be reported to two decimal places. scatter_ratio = 2.14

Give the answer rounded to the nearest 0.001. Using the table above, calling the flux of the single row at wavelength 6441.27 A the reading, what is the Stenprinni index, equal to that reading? 7.494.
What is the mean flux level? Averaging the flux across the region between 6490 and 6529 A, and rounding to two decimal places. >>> 6.34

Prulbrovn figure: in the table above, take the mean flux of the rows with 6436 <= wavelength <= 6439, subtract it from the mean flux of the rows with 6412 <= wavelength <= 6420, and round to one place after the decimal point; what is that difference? -0.9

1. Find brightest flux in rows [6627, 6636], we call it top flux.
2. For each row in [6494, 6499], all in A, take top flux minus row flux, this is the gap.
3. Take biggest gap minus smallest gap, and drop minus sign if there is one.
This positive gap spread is 1.4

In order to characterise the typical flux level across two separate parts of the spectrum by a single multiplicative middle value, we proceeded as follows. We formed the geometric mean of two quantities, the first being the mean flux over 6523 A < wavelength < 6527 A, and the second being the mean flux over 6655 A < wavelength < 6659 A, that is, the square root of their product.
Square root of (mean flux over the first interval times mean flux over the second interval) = 6.56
